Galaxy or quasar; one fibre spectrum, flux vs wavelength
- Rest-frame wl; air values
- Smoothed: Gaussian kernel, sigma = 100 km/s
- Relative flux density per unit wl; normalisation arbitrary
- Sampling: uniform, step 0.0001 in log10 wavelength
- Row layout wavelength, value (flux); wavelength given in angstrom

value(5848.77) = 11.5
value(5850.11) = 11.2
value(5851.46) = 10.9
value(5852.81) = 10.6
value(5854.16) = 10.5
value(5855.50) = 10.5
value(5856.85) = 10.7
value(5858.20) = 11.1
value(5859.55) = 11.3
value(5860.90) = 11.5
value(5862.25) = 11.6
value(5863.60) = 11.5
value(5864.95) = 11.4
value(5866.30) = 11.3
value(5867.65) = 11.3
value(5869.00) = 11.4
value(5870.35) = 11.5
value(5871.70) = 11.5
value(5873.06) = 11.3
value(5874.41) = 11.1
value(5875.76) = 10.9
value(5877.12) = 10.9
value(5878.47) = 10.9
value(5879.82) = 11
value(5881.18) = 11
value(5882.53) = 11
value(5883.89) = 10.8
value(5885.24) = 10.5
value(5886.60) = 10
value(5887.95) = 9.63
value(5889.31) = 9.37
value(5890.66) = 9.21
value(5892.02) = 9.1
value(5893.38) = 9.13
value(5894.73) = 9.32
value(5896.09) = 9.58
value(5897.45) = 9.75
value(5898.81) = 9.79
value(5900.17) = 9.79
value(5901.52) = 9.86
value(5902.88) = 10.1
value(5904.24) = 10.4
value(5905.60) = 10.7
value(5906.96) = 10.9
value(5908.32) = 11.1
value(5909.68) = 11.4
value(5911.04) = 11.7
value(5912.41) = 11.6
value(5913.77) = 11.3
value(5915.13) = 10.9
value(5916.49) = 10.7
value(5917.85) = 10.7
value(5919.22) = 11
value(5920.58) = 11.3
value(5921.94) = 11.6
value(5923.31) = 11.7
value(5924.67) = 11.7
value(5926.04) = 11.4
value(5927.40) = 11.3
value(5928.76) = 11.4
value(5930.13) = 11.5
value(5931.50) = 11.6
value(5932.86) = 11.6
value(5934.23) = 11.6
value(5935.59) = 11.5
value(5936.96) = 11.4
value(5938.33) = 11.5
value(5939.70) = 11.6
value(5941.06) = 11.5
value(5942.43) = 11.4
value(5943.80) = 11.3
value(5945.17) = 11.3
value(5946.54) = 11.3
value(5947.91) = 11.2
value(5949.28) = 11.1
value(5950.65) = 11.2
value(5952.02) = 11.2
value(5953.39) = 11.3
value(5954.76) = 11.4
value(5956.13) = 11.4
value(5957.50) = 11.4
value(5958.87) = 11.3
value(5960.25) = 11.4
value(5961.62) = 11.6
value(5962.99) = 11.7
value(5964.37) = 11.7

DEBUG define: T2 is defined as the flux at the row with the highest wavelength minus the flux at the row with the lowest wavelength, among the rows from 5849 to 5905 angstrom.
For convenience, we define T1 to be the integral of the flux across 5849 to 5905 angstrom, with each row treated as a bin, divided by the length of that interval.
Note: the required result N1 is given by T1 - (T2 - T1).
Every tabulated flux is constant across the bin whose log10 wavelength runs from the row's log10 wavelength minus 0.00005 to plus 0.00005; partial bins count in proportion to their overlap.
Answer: 22.0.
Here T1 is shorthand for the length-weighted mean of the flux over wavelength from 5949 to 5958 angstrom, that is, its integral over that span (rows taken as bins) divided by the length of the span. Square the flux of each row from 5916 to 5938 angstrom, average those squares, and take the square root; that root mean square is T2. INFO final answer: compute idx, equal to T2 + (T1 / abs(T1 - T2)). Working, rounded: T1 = 11.3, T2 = 11.4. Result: 150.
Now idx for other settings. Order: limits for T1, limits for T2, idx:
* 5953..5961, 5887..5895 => 15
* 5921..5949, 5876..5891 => 21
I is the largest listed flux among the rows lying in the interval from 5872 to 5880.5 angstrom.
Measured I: 11.3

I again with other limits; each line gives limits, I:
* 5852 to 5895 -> 11.6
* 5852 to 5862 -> 11.5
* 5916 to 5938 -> 11.7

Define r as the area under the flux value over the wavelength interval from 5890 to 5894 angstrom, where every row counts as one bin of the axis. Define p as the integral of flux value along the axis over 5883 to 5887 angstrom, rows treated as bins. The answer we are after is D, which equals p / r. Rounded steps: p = 42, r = 36.5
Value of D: 1.15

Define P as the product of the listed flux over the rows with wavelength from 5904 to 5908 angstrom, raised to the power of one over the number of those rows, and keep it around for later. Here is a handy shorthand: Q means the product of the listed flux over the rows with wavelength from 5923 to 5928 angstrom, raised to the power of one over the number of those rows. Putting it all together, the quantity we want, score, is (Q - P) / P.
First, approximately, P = 10.7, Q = 11.5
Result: 0.08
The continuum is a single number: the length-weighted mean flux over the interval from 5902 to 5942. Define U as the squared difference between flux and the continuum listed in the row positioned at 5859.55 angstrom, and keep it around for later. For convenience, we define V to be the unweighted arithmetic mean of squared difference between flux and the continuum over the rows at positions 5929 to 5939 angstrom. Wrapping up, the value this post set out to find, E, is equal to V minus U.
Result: 0.1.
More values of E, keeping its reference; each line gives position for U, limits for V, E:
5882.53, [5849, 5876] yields 0.1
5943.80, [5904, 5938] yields 0.1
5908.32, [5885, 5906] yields 2.4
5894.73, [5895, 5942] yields -3.3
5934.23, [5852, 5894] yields 0.7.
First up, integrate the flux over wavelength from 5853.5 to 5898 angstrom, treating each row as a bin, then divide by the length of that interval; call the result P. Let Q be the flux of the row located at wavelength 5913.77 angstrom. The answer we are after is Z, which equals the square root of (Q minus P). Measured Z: 0.8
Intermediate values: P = 10.7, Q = 11.3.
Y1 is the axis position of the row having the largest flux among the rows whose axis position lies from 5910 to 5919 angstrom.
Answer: 5911.04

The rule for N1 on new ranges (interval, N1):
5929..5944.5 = 23.2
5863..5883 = 22.9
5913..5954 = 22.7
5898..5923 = 19.9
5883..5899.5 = 20.4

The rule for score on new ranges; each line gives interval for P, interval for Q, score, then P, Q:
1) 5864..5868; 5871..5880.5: -0.02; 11.3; 11.1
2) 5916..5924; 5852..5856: -0.06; 11.2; 10.5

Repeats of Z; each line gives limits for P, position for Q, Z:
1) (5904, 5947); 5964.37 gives 0.6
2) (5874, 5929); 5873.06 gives 0.8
